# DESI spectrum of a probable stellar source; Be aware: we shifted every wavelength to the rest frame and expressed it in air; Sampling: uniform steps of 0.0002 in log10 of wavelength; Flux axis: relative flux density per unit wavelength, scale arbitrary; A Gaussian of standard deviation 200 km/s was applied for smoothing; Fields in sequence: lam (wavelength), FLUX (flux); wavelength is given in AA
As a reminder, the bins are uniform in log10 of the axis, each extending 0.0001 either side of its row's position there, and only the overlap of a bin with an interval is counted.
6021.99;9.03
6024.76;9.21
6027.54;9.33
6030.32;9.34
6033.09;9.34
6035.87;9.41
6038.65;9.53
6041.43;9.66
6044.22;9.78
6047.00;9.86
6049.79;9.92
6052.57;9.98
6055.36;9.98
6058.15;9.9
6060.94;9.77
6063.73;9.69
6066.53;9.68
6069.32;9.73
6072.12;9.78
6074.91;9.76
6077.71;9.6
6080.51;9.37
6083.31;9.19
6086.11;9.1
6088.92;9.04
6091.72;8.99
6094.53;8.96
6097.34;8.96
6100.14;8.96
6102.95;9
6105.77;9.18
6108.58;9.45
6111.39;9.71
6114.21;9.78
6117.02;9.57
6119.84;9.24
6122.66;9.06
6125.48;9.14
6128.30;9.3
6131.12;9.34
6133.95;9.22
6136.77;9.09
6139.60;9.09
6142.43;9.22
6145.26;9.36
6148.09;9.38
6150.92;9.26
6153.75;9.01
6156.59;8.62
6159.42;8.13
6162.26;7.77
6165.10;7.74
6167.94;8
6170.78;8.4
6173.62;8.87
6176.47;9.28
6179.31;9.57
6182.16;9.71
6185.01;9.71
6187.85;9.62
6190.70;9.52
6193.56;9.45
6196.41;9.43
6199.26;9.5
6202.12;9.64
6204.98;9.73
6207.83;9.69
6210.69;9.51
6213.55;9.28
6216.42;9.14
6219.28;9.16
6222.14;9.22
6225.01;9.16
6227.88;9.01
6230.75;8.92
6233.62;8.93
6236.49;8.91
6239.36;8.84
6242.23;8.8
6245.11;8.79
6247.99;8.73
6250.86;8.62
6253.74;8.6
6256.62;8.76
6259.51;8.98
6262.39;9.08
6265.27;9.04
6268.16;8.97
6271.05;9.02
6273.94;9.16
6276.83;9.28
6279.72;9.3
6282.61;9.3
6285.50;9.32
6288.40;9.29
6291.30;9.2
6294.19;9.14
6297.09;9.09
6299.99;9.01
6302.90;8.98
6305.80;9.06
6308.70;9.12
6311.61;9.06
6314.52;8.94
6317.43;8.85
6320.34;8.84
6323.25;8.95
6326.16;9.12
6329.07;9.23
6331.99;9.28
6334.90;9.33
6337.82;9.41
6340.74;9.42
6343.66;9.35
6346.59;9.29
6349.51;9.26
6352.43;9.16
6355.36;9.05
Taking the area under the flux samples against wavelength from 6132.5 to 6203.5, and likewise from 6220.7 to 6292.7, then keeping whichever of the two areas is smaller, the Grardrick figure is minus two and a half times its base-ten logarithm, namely -7.02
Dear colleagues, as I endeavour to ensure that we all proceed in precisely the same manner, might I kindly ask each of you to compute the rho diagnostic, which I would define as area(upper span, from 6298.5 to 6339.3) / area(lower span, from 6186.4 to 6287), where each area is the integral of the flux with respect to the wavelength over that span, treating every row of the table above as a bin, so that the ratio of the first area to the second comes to 0.40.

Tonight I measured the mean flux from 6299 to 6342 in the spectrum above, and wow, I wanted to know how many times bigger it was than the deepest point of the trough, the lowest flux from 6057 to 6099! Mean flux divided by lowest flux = 1.02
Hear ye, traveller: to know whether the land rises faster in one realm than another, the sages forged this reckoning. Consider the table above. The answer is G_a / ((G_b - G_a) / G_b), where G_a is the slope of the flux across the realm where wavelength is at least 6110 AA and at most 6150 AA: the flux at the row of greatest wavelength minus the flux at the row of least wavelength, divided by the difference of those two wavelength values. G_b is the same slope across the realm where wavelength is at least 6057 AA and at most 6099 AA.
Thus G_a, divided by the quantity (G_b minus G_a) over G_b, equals -0.0144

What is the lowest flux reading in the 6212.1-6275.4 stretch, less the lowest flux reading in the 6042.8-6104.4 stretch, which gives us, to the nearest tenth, -0.4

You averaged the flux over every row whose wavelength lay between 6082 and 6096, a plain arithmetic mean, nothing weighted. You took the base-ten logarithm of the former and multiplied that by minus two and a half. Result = -2.39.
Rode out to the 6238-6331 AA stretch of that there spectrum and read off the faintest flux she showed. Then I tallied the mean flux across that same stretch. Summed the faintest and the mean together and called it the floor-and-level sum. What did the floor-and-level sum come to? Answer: 17.6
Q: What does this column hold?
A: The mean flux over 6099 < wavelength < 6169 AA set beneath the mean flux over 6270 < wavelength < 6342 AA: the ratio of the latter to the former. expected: 1.01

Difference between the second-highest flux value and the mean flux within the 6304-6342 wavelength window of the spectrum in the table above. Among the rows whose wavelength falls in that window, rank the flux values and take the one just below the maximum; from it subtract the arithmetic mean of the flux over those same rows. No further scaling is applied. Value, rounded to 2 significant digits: 0.29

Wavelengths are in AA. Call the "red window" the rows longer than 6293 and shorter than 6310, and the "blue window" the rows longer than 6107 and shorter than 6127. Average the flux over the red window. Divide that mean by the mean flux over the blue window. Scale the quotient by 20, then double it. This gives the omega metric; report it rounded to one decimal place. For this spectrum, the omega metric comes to 38.5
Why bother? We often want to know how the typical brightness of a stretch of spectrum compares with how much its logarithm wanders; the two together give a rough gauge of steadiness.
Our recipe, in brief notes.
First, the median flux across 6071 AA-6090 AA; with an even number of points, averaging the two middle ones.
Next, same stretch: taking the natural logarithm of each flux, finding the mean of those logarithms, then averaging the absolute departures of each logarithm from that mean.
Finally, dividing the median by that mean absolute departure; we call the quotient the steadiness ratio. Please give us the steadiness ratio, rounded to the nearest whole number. 335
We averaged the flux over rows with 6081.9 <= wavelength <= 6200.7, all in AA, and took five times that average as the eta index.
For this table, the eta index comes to 45.6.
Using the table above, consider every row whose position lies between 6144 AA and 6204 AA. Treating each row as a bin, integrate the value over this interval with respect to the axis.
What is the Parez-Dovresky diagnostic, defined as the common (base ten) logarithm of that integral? 2.73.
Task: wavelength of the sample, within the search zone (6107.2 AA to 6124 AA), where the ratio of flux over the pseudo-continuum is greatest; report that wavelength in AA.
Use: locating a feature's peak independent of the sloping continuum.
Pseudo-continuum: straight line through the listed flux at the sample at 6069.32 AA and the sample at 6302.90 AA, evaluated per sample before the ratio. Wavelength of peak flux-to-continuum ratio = 6114.21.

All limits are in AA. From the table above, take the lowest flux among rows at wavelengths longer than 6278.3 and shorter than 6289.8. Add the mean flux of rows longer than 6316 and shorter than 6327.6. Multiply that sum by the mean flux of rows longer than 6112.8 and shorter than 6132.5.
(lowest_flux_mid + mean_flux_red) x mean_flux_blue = 170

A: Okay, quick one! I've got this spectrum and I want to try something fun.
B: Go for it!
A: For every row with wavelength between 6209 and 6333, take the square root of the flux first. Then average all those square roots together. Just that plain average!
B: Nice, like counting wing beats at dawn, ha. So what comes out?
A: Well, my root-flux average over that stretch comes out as 3.01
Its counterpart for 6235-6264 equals 2.97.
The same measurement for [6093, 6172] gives 3.00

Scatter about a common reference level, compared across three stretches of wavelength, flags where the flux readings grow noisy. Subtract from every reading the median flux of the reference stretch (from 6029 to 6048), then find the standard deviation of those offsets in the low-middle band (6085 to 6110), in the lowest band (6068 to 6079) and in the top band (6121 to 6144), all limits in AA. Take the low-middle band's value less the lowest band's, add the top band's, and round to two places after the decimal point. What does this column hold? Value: 0.18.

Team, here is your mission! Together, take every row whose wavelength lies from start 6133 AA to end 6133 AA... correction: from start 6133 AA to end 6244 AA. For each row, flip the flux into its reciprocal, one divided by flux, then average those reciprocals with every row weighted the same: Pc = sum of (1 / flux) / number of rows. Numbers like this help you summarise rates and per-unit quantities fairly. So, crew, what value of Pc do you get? 0.110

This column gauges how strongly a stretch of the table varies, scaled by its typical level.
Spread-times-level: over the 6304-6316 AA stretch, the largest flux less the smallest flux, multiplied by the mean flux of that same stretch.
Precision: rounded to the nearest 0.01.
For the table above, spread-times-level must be 1.63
